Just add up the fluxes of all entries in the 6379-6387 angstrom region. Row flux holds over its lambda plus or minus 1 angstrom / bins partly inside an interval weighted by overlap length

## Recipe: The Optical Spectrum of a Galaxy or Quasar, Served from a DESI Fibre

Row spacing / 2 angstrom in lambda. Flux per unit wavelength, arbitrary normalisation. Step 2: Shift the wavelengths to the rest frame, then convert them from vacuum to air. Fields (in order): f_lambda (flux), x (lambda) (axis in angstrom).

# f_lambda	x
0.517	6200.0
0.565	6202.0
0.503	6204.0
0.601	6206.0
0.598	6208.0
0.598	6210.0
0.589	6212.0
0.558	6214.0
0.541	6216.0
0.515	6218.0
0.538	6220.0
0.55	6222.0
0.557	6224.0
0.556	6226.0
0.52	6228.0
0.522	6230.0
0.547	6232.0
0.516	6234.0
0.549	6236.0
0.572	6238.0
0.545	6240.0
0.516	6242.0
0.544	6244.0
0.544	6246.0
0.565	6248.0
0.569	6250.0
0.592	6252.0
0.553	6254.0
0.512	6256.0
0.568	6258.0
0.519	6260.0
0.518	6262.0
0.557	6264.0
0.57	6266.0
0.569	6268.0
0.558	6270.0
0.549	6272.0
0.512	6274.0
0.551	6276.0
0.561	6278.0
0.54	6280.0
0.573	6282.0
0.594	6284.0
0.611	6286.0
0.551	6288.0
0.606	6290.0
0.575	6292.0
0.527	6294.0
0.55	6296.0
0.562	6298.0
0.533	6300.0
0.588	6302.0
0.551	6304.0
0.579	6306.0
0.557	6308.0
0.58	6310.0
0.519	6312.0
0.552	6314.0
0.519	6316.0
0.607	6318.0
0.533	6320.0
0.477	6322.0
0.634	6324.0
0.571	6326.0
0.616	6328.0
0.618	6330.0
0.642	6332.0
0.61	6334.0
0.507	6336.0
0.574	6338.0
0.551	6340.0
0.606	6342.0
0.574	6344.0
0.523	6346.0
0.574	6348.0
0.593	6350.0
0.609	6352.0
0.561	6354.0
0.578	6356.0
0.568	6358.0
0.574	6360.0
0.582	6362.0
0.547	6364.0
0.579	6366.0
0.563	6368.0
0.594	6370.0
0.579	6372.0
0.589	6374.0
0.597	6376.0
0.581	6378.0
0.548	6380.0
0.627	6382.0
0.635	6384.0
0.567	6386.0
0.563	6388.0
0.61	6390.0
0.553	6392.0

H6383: 2.38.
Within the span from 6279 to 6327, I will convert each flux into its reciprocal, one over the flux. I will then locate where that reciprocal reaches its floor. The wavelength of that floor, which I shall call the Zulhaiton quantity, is 6324.0 angstrom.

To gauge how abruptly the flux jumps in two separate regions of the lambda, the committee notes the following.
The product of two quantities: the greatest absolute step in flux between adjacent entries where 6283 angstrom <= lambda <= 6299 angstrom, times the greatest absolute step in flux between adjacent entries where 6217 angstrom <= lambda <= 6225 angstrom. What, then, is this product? 0.0014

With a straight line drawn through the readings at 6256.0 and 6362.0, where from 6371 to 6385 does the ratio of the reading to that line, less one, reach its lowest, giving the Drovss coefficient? 6380.0 angstrom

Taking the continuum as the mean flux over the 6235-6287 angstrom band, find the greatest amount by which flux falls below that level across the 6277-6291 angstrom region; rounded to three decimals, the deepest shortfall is 0.014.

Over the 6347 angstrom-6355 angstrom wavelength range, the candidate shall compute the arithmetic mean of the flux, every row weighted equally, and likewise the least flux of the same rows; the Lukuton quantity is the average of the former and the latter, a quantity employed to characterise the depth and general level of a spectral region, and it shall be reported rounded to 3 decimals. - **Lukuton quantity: 0.573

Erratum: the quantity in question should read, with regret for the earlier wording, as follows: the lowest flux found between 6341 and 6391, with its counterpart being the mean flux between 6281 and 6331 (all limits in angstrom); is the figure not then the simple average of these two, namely 0.545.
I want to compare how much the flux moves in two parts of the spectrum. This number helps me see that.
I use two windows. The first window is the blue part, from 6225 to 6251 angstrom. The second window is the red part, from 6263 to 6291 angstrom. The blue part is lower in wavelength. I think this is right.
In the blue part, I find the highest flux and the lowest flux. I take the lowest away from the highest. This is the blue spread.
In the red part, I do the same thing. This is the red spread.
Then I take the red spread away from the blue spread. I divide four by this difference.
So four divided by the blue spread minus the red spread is -93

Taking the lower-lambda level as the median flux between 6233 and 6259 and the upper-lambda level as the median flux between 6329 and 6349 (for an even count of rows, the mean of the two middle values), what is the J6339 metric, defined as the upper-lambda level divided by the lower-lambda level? 1.05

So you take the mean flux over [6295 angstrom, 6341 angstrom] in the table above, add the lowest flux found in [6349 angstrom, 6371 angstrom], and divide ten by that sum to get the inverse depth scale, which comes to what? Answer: 9.0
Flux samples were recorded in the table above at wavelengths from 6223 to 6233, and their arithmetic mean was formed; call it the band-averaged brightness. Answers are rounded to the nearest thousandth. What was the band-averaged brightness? 0.540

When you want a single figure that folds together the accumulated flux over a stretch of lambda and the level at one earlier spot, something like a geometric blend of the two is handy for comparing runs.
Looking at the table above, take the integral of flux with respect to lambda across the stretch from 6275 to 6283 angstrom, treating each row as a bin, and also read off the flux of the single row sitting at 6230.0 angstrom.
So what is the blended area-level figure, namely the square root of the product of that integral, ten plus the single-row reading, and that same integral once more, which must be 14.4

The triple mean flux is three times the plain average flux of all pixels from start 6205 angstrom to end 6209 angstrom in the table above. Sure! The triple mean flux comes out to 1.80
